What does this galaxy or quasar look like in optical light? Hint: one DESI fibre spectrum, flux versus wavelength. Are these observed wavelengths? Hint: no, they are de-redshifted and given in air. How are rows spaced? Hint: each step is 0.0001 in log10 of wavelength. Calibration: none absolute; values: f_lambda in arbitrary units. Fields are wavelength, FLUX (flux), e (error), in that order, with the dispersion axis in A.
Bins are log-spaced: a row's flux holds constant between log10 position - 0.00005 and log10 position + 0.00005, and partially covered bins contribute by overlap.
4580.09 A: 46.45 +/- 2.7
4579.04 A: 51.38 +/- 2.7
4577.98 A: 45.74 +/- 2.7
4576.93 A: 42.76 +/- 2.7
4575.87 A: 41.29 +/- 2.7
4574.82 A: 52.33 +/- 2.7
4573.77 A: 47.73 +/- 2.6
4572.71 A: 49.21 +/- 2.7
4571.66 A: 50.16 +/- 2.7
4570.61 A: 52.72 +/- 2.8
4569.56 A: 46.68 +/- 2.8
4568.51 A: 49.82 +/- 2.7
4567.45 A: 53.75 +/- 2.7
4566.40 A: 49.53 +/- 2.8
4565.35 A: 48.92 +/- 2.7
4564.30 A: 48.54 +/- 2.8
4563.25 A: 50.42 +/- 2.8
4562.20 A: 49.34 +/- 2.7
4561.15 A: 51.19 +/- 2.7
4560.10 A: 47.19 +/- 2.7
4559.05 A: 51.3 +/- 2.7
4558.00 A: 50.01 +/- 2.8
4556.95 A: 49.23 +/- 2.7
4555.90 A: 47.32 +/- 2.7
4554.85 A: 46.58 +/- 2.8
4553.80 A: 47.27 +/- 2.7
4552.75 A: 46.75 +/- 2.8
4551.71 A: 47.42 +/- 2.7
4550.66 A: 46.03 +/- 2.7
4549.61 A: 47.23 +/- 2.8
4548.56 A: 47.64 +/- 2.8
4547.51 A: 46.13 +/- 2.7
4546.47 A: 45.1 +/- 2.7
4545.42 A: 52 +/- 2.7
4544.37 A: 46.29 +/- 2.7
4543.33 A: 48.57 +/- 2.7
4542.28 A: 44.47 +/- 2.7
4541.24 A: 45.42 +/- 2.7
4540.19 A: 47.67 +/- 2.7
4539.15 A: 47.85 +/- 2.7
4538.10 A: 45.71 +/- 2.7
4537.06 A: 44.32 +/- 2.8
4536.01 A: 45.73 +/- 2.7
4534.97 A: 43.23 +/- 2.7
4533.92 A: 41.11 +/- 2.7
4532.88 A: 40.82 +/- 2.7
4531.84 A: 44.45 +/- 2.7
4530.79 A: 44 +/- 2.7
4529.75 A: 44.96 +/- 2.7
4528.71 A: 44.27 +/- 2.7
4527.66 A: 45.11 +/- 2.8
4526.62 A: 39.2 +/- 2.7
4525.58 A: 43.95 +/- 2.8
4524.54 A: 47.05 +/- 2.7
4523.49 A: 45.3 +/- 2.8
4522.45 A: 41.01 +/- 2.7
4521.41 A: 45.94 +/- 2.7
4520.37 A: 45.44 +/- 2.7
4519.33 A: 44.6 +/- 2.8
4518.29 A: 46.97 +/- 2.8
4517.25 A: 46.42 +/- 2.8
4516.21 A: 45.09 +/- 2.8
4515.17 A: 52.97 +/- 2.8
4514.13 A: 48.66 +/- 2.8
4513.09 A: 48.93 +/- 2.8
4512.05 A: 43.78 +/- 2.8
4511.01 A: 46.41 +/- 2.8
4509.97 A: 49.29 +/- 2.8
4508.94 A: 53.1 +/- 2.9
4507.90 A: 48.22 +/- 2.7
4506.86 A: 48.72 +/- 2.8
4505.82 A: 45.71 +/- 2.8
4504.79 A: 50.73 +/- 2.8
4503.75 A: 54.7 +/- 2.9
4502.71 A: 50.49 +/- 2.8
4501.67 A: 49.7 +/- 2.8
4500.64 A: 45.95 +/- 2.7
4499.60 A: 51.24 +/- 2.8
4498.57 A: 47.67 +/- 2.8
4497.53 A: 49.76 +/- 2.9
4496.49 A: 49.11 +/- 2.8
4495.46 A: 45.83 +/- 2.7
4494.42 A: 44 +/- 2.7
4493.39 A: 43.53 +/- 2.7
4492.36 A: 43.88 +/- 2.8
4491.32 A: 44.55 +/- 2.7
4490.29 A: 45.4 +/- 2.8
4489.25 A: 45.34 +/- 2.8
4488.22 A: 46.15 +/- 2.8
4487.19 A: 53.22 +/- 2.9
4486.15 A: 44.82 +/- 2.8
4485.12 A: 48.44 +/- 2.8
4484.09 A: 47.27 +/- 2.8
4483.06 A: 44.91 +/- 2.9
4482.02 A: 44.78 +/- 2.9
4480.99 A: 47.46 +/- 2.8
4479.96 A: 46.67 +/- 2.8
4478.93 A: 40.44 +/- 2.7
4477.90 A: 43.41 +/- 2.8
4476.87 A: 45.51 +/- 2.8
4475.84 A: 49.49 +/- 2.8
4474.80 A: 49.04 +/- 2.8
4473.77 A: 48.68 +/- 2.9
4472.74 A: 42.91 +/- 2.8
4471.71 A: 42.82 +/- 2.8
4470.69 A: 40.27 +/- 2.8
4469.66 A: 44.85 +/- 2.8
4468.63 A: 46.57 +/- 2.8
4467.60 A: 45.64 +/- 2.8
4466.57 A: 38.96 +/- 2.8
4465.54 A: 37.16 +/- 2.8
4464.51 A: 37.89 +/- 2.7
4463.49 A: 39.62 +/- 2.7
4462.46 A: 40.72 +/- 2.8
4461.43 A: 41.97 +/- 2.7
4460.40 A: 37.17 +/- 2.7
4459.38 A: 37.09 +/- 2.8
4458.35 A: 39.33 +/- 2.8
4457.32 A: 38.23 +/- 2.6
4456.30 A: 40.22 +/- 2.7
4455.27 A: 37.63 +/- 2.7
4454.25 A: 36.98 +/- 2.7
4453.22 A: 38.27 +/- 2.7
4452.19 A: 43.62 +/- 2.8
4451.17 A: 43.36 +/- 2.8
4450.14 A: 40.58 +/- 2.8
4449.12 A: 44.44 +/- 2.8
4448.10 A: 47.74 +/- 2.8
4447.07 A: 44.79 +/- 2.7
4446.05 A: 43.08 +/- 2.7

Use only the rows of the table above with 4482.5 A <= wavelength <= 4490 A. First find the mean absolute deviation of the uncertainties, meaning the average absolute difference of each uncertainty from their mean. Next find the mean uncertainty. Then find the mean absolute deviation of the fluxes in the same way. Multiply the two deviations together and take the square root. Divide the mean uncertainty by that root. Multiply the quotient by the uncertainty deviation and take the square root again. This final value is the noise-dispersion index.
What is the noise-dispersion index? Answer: 0.626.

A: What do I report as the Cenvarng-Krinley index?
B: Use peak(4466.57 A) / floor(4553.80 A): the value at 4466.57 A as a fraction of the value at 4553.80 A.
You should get 0.82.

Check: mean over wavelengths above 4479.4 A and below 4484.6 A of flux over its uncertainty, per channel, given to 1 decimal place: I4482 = 16.3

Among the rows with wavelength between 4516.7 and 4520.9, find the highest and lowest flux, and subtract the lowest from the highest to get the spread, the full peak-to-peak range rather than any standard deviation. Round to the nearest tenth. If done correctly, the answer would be 2.4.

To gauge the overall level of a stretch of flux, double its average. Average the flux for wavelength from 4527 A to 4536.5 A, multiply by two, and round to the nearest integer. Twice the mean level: 87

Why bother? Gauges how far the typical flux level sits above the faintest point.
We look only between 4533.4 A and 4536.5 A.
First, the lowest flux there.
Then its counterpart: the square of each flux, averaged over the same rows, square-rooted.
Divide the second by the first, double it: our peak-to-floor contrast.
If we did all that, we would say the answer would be 2.11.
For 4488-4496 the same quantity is 2.06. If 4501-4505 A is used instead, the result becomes 2.07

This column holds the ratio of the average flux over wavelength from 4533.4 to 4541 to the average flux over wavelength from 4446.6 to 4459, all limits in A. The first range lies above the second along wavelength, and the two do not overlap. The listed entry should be 1.09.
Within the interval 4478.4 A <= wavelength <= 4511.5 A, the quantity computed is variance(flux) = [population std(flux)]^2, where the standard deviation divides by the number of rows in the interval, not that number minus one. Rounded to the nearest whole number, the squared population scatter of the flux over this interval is 10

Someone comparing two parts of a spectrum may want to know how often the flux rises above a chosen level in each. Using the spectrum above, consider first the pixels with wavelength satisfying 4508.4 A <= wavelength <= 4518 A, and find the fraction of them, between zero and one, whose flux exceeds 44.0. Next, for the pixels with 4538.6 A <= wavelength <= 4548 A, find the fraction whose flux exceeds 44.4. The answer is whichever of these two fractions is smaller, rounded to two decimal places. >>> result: 0.89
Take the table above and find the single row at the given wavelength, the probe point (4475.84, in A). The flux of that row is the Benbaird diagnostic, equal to 49.49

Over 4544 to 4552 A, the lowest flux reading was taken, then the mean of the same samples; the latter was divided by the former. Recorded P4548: 1.05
